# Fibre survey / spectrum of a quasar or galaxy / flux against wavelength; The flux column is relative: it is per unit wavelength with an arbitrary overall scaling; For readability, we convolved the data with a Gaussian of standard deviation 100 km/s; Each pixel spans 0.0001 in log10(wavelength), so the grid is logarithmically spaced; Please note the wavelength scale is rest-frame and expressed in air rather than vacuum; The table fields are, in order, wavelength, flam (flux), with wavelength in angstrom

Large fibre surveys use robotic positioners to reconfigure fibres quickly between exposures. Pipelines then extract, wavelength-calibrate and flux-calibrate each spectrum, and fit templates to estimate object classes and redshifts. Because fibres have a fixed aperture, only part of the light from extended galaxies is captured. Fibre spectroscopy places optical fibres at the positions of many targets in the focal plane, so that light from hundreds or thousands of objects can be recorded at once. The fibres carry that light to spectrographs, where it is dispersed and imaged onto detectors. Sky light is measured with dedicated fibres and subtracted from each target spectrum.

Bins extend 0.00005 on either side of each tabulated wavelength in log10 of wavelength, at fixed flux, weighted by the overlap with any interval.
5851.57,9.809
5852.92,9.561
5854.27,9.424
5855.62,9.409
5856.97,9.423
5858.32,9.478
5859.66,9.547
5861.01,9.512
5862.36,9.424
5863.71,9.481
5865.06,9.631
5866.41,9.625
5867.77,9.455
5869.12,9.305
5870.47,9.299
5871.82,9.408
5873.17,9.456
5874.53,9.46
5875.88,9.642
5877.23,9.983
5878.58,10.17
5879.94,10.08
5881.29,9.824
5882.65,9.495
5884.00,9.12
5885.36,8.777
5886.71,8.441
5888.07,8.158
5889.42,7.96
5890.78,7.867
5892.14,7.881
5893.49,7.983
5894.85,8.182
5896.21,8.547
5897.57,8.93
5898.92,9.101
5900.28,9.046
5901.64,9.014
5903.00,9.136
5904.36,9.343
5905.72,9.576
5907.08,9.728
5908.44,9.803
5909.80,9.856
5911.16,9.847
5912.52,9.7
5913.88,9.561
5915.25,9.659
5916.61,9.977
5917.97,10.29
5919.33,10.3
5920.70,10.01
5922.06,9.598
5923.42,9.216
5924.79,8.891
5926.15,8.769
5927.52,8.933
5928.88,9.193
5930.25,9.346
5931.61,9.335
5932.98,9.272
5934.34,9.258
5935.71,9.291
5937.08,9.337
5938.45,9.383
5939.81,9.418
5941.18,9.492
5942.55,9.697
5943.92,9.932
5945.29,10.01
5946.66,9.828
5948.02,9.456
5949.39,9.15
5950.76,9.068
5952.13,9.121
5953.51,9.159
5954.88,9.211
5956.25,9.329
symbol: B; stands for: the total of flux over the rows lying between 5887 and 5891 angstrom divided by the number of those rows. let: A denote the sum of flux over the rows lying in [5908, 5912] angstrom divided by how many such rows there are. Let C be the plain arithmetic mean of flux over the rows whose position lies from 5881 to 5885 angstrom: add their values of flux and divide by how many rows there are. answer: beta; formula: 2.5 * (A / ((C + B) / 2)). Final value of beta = 2.81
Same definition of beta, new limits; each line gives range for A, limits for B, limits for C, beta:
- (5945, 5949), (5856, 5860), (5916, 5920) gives 2.48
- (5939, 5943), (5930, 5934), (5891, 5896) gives 2.75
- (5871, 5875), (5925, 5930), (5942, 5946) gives 2.51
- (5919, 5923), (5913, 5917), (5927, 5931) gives 2.64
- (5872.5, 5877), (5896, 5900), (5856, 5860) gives 2.59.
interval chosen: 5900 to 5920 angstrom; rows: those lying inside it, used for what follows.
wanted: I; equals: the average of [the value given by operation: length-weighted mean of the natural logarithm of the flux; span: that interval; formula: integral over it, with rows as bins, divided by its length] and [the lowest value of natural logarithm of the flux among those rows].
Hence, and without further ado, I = 2.23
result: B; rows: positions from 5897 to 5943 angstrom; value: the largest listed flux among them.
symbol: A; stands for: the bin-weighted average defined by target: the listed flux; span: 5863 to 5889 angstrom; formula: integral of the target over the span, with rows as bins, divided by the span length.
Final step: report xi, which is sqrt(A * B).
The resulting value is 9.84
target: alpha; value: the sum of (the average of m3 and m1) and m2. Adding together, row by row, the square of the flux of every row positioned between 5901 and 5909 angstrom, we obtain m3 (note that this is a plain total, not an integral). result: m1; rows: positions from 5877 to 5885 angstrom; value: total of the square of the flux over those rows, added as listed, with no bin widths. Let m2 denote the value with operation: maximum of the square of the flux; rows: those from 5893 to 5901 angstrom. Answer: 637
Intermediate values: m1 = 575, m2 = 83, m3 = 534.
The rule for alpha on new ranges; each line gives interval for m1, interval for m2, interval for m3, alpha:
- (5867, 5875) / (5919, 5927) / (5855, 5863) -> 640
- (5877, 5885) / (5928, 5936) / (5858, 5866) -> 646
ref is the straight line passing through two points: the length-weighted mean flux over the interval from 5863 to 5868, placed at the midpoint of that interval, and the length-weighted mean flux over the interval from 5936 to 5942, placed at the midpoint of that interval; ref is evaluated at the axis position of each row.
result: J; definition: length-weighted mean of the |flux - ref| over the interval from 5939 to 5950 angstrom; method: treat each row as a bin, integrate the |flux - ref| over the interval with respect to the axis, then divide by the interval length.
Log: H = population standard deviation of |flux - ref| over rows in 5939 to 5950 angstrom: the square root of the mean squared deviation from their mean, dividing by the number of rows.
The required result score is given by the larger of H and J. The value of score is 0.29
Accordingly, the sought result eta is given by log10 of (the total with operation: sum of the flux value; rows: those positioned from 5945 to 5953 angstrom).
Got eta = 1.75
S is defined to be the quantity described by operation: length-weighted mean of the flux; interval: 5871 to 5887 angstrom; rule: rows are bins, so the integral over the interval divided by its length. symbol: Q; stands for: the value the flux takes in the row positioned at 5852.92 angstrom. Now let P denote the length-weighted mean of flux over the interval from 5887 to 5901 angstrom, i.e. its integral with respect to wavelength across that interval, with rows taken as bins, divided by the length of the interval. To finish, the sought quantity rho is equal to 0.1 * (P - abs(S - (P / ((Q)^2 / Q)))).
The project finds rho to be -0.03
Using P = 8.4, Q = 9.561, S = 9.51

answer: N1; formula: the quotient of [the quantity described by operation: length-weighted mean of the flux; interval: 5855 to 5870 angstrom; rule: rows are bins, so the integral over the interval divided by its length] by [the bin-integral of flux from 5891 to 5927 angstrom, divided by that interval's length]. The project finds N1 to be 1.02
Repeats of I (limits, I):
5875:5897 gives 2.12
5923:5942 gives 2.20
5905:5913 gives 2.27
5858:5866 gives 2.25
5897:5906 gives 2.20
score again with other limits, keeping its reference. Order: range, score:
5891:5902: 0.94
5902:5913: 0.28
